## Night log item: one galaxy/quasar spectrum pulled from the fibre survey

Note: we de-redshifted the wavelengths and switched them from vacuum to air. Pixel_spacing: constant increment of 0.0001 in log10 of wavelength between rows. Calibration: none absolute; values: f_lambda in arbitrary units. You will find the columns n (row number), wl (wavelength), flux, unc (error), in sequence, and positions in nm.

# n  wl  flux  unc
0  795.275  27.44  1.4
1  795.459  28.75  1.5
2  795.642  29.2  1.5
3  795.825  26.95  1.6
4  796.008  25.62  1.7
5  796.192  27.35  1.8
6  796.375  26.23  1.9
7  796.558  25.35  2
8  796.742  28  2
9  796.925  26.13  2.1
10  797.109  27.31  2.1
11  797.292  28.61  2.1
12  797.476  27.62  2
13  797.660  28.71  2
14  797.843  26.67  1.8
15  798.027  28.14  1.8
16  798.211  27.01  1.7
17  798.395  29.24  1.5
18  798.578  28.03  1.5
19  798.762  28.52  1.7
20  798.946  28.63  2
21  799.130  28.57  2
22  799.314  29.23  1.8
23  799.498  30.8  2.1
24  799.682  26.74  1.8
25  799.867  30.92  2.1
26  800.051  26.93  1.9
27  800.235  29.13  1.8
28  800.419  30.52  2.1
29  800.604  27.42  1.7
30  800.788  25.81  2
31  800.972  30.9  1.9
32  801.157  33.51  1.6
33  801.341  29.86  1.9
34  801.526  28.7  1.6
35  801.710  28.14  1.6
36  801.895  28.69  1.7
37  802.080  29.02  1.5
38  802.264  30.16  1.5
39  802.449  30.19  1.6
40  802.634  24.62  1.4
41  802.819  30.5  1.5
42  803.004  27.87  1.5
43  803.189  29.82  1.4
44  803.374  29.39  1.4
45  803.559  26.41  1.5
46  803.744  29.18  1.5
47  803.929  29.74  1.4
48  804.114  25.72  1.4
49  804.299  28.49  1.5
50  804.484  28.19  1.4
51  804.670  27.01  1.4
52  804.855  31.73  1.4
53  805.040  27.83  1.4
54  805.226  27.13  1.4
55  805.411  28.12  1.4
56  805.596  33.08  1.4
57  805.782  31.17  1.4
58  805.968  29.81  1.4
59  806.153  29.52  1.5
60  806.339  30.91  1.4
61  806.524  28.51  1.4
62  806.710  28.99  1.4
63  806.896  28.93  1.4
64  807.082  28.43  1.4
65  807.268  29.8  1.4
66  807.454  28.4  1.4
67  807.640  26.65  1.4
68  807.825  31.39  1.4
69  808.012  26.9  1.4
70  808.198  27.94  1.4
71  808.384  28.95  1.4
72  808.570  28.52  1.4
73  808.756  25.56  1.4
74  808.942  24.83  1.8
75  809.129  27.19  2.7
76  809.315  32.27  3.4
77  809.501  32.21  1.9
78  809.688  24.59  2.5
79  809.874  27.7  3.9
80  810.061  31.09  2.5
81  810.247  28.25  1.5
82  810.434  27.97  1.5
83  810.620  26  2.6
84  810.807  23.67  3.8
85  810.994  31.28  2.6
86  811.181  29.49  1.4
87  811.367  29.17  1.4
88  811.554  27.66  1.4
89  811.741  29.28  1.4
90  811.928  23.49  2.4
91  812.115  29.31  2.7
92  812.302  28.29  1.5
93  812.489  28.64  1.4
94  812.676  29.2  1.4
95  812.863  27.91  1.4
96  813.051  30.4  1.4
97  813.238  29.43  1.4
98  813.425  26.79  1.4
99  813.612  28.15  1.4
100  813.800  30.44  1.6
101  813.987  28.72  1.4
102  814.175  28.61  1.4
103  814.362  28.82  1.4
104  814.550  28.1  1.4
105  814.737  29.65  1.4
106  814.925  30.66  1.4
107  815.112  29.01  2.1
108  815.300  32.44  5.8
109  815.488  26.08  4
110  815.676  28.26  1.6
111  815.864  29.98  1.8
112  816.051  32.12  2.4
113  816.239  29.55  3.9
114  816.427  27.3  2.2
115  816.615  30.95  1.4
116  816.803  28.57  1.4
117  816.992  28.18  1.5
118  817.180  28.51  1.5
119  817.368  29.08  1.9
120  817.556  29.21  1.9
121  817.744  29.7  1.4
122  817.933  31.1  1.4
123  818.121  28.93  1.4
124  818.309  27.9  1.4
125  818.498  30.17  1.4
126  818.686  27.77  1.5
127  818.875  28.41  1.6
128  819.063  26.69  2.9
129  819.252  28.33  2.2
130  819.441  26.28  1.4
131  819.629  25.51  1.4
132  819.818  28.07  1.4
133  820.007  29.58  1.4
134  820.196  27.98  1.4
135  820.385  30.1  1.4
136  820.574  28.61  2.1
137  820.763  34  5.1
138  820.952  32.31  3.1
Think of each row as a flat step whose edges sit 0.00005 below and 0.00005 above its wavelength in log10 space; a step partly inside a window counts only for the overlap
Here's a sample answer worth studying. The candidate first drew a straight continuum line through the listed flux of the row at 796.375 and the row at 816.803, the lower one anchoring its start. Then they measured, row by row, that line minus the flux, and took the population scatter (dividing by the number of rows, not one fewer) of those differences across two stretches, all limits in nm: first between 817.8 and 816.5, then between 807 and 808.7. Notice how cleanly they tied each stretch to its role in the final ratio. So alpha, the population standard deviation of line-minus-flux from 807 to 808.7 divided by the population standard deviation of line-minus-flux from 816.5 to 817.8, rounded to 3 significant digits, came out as 1.56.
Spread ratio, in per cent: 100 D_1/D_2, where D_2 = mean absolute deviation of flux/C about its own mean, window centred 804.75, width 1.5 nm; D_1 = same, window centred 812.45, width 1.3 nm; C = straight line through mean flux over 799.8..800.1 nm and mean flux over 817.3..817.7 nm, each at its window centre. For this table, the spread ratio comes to 128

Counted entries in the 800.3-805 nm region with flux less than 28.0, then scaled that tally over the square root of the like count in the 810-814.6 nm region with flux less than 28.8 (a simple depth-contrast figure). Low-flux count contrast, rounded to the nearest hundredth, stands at 1.87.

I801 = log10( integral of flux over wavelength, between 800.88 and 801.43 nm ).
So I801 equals 1.24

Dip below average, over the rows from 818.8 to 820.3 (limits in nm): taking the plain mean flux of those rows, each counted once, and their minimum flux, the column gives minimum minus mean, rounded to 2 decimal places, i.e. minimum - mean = -2.10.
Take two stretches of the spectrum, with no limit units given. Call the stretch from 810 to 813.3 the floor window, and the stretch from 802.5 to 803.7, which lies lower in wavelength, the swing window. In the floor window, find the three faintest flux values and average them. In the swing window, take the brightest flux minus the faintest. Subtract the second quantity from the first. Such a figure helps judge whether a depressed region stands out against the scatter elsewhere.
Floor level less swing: 18.5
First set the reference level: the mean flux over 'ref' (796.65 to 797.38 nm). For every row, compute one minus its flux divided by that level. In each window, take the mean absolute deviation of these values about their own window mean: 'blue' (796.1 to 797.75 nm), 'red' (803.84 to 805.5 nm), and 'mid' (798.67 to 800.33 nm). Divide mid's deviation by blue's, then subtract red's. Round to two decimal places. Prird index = 1.13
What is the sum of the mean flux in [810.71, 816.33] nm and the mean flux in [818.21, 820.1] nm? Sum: 56.7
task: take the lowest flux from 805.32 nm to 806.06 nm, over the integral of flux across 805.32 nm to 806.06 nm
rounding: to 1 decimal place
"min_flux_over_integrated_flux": 1.2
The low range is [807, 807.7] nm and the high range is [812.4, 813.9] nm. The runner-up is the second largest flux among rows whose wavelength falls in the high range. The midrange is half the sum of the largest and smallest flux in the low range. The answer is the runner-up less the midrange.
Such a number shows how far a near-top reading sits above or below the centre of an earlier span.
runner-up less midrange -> 2.2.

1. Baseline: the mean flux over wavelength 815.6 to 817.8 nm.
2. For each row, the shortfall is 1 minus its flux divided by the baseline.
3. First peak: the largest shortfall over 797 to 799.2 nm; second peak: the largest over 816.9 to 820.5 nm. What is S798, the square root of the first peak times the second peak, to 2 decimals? 0.11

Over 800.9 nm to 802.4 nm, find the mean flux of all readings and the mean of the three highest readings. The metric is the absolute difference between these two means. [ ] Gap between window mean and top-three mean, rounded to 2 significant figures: 1.7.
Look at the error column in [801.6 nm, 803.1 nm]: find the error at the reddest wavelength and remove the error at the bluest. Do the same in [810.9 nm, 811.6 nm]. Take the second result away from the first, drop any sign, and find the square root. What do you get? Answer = 1.0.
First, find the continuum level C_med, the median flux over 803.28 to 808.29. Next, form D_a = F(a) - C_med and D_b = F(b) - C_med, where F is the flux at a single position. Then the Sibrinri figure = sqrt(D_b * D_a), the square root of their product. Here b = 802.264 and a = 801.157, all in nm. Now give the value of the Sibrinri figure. 2.9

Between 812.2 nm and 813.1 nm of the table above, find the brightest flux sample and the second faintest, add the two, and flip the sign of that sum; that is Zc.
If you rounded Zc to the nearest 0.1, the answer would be -58.7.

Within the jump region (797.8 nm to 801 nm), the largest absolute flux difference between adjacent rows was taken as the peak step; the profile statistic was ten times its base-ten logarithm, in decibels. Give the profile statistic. 7.1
